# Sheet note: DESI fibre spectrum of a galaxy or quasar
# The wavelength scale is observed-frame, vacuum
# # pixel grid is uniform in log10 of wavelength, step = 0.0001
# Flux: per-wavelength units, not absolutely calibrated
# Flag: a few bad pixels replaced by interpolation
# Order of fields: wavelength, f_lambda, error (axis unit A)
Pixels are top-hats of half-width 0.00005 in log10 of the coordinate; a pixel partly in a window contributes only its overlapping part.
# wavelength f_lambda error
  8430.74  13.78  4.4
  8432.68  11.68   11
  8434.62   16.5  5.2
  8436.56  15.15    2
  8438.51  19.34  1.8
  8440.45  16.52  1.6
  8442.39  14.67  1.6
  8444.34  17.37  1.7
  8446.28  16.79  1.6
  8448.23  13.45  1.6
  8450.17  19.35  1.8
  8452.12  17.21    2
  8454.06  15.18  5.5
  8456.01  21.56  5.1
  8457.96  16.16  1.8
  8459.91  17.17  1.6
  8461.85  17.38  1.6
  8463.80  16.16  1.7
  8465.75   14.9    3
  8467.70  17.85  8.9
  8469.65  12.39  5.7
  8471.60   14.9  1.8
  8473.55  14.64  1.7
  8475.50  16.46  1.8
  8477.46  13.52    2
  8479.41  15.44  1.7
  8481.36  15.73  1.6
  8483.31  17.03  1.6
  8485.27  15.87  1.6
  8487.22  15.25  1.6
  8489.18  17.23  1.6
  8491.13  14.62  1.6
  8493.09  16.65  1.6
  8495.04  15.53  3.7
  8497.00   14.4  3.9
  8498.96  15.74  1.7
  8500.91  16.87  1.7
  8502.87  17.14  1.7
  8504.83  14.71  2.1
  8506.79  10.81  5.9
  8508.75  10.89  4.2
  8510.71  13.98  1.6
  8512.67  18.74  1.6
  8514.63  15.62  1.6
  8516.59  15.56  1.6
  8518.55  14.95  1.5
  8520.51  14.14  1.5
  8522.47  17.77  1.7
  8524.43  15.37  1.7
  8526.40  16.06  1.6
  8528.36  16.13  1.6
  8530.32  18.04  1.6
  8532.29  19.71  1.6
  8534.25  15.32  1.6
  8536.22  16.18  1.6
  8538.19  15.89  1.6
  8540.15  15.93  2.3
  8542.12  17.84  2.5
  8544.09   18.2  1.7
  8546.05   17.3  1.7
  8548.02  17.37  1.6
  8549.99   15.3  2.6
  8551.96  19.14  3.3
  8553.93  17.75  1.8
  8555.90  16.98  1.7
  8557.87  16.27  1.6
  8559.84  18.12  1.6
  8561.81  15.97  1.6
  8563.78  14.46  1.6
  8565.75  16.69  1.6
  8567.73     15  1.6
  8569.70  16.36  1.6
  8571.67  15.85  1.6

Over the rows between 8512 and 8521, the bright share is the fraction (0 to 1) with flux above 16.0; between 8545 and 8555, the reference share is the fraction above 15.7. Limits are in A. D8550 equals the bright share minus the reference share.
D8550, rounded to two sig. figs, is -0.60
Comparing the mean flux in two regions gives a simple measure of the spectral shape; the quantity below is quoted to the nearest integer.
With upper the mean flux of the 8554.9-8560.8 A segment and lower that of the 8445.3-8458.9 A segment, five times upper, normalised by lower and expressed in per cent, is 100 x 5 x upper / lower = 501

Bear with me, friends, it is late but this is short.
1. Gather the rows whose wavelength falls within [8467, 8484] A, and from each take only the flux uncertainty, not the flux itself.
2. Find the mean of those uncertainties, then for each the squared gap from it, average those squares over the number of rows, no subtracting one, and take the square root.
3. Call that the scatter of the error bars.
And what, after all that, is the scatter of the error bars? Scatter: 2.4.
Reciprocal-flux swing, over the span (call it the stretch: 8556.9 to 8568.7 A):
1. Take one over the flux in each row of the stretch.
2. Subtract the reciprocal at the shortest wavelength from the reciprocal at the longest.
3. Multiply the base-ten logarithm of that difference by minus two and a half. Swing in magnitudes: 5.7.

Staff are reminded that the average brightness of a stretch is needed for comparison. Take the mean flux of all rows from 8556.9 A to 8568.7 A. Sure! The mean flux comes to 16.1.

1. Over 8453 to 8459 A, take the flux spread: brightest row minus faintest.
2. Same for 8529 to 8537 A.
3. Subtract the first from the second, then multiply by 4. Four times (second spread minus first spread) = -8.0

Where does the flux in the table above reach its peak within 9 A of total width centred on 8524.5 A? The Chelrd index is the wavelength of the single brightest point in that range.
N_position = 8522.47 A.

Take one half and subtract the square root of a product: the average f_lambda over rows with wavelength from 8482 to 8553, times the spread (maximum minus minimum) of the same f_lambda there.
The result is -11.4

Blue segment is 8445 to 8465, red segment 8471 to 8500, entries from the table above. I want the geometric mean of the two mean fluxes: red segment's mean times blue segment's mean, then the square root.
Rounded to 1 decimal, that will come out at 16.3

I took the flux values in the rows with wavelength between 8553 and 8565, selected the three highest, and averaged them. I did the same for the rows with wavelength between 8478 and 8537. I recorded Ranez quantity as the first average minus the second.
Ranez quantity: -1.2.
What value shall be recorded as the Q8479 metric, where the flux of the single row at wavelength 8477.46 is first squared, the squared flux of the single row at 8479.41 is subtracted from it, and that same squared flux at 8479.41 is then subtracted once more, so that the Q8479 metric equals -294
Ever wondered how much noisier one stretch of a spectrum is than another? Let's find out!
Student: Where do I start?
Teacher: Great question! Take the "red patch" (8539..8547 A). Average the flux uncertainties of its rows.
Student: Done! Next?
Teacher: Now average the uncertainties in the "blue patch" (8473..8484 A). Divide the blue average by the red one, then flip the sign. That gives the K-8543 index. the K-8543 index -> -0.85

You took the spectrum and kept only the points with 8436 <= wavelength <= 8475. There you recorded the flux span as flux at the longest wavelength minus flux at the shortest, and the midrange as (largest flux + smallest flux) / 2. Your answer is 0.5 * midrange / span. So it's -17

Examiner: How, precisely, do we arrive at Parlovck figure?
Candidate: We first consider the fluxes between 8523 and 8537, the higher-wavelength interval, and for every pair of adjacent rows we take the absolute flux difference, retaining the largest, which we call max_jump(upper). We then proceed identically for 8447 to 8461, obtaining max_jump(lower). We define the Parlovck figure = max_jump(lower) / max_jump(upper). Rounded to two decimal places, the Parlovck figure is 1.45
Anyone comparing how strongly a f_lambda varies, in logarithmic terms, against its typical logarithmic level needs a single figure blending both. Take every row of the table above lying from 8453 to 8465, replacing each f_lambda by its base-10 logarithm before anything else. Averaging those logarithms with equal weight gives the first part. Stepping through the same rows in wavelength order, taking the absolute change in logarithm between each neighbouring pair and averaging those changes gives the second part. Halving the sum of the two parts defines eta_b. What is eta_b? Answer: 0.651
